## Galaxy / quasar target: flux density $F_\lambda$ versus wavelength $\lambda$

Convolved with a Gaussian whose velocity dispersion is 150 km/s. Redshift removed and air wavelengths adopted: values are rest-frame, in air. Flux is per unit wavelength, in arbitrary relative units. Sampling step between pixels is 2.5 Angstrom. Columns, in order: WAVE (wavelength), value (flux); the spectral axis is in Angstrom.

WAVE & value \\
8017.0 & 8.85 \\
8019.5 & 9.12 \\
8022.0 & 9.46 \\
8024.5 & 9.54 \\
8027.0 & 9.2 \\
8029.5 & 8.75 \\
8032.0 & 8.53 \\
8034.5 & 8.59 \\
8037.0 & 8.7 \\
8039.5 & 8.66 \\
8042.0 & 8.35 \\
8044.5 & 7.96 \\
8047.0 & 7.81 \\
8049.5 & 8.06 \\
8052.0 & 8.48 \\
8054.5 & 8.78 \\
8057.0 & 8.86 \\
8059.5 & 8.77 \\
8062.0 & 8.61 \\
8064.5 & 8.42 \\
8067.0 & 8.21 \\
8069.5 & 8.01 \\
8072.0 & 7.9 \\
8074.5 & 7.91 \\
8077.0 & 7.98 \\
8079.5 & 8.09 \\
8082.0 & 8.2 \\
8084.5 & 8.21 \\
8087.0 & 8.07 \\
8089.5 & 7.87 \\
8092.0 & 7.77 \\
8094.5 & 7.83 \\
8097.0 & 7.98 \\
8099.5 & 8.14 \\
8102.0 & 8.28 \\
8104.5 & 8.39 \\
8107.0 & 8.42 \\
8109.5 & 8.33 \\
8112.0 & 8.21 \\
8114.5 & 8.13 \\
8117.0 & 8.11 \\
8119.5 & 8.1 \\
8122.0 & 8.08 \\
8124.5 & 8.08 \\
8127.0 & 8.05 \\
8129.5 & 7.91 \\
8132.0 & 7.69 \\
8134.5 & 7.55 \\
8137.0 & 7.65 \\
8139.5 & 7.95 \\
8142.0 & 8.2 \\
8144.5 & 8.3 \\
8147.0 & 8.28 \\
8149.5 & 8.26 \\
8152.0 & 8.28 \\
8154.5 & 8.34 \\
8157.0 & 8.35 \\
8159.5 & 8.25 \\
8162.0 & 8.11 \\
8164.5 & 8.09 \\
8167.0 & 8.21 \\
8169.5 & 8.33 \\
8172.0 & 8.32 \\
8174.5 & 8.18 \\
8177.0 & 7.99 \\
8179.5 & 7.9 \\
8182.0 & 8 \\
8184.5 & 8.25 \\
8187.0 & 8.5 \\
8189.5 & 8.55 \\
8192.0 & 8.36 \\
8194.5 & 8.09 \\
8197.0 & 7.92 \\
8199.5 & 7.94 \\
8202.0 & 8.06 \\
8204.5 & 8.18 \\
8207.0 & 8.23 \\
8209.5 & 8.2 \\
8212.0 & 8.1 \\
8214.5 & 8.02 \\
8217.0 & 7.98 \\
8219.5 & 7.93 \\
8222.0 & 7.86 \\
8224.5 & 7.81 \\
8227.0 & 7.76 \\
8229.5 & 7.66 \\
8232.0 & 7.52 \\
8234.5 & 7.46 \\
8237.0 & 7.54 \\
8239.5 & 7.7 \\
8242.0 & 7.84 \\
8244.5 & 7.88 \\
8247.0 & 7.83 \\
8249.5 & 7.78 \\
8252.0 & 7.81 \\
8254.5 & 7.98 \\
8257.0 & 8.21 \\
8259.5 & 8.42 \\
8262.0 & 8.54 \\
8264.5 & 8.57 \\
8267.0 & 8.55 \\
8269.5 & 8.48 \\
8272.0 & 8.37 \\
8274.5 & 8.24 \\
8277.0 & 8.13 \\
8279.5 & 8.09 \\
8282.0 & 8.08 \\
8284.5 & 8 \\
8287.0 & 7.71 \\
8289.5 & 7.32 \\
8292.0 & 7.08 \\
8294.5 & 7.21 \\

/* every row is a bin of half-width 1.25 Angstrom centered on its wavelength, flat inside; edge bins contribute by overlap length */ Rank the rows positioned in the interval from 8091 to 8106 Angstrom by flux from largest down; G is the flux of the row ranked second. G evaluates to 8.28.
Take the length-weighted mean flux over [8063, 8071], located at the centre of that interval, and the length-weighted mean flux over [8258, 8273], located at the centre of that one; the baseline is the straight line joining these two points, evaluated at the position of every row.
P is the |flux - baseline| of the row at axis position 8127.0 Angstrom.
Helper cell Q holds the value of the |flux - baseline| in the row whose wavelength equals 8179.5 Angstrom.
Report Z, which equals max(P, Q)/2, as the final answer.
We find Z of 0.234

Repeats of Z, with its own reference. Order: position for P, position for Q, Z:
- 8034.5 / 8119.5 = 0.209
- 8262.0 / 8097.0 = 0.138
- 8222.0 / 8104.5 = 0.283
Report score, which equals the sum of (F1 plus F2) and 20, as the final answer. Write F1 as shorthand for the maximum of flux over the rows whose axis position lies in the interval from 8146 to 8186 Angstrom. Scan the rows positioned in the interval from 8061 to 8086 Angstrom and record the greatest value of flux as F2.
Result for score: 37.0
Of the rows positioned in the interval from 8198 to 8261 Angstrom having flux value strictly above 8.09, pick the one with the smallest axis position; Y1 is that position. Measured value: 8204.5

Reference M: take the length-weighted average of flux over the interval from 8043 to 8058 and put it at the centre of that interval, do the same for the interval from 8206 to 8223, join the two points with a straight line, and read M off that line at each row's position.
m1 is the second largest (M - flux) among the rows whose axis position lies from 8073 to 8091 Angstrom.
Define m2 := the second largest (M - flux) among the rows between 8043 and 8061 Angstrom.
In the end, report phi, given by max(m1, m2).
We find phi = 0.37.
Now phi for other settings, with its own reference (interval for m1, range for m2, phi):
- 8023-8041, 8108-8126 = 0.11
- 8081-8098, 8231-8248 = 0.50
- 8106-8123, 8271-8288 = 0.10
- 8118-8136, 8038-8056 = 0.49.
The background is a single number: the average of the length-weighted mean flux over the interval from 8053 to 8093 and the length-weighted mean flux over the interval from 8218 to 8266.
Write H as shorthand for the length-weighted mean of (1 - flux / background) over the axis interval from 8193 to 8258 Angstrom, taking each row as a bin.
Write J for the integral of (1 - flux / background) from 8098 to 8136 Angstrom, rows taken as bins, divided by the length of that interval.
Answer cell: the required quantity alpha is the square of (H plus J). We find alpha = 0.0003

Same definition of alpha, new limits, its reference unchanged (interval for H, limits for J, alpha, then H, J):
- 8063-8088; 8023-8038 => 0.0115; 0.00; -0.103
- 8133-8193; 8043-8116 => 0.0008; -0.01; -0.016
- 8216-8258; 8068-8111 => 0.0010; 0.03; -0.002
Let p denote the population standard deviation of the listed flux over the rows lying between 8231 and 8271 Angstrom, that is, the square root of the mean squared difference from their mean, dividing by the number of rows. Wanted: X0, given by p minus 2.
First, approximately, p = 0.38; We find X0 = -1.62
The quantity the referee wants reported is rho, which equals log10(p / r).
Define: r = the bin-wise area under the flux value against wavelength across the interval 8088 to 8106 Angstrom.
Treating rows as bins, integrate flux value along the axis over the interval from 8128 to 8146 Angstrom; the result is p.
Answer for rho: -0.008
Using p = 142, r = 145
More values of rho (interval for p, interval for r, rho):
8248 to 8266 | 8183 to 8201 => -0.002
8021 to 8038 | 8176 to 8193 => 0.037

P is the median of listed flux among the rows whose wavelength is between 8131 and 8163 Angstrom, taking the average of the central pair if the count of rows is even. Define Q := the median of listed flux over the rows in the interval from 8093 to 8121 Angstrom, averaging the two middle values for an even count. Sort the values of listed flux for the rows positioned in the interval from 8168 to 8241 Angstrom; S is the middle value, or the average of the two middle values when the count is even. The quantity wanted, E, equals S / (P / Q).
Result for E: 7.89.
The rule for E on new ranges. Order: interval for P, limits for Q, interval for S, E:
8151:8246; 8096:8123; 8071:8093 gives 8.04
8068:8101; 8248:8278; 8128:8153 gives 8.40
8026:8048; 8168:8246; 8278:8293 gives 7.31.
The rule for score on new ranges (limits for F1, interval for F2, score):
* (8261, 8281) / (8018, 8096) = 38.1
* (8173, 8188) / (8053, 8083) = 37.4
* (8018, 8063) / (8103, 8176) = 38.0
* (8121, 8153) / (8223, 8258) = 36.5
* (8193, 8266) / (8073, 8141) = 37.0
